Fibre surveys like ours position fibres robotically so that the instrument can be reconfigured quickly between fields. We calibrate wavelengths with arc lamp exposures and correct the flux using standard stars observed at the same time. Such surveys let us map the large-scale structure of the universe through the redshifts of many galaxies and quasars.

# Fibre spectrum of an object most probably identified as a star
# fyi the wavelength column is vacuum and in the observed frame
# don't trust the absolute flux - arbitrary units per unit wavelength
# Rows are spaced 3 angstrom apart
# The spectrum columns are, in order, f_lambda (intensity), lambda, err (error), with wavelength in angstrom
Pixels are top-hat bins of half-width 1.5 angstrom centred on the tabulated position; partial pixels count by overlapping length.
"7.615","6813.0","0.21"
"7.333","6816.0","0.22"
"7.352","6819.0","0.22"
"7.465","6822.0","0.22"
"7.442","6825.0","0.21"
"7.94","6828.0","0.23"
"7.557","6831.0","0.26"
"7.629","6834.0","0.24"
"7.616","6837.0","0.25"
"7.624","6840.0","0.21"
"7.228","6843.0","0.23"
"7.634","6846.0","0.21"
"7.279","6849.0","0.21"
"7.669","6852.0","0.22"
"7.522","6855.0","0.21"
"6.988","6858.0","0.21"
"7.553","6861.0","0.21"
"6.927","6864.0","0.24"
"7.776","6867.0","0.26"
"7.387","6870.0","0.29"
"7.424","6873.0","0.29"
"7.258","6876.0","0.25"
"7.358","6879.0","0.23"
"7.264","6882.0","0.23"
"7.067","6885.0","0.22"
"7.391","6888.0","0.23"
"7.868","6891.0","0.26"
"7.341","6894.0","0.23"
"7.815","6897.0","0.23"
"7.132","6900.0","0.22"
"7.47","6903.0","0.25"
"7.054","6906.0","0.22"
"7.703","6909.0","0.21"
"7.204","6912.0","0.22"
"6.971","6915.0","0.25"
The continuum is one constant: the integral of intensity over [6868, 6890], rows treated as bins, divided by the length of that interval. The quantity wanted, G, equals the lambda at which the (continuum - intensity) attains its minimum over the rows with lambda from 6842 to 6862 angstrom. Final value 6852.0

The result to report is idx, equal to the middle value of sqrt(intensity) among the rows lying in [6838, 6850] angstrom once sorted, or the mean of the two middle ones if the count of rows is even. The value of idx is 2.73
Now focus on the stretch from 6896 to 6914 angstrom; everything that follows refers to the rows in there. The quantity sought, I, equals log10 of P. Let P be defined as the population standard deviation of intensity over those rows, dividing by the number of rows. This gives -0.54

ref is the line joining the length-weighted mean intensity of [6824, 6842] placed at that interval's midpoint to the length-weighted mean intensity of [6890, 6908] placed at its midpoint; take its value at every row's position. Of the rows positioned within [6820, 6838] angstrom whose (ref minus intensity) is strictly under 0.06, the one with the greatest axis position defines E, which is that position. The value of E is 6837.0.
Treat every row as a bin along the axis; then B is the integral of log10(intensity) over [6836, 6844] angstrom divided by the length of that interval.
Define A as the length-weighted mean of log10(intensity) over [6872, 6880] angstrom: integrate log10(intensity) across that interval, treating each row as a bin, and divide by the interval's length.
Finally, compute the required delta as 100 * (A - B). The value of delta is -0.9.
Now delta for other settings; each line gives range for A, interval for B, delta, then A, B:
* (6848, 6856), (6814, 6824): 0.6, 0.875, 0.869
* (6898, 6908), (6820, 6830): -1.9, 0.861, 0.881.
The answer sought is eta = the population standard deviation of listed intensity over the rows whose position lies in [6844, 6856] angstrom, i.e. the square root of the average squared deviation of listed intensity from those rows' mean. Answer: 0.15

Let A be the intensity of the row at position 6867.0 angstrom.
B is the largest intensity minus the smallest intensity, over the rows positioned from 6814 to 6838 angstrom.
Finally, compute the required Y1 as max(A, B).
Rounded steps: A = 7.776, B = 0.61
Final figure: 7.8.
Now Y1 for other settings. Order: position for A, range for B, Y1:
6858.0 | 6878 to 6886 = 7.0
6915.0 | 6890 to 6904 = 7.0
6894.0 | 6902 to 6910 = 7.3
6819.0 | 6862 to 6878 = 7.4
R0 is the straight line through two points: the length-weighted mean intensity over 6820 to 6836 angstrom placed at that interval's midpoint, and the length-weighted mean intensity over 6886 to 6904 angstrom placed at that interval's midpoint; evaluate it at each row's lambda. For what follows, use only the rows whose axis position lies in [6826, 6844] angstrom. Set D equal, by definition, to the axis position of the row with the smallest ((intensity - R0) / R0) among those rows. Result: 6843.0 angstrom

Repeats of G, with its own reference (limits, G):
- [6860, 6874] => 6867.0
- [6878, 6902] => 6891.0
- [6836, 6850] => 6846.0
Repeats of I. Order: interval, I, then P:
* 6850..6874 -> -0.55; 0.28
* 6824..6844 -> -0.70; 0.20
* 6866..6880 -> -0.75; 0.18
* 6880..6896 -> -0.58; 0.26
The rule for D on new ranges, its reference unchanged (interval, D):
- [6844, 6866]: 6864.0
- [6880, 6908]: 6885.0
